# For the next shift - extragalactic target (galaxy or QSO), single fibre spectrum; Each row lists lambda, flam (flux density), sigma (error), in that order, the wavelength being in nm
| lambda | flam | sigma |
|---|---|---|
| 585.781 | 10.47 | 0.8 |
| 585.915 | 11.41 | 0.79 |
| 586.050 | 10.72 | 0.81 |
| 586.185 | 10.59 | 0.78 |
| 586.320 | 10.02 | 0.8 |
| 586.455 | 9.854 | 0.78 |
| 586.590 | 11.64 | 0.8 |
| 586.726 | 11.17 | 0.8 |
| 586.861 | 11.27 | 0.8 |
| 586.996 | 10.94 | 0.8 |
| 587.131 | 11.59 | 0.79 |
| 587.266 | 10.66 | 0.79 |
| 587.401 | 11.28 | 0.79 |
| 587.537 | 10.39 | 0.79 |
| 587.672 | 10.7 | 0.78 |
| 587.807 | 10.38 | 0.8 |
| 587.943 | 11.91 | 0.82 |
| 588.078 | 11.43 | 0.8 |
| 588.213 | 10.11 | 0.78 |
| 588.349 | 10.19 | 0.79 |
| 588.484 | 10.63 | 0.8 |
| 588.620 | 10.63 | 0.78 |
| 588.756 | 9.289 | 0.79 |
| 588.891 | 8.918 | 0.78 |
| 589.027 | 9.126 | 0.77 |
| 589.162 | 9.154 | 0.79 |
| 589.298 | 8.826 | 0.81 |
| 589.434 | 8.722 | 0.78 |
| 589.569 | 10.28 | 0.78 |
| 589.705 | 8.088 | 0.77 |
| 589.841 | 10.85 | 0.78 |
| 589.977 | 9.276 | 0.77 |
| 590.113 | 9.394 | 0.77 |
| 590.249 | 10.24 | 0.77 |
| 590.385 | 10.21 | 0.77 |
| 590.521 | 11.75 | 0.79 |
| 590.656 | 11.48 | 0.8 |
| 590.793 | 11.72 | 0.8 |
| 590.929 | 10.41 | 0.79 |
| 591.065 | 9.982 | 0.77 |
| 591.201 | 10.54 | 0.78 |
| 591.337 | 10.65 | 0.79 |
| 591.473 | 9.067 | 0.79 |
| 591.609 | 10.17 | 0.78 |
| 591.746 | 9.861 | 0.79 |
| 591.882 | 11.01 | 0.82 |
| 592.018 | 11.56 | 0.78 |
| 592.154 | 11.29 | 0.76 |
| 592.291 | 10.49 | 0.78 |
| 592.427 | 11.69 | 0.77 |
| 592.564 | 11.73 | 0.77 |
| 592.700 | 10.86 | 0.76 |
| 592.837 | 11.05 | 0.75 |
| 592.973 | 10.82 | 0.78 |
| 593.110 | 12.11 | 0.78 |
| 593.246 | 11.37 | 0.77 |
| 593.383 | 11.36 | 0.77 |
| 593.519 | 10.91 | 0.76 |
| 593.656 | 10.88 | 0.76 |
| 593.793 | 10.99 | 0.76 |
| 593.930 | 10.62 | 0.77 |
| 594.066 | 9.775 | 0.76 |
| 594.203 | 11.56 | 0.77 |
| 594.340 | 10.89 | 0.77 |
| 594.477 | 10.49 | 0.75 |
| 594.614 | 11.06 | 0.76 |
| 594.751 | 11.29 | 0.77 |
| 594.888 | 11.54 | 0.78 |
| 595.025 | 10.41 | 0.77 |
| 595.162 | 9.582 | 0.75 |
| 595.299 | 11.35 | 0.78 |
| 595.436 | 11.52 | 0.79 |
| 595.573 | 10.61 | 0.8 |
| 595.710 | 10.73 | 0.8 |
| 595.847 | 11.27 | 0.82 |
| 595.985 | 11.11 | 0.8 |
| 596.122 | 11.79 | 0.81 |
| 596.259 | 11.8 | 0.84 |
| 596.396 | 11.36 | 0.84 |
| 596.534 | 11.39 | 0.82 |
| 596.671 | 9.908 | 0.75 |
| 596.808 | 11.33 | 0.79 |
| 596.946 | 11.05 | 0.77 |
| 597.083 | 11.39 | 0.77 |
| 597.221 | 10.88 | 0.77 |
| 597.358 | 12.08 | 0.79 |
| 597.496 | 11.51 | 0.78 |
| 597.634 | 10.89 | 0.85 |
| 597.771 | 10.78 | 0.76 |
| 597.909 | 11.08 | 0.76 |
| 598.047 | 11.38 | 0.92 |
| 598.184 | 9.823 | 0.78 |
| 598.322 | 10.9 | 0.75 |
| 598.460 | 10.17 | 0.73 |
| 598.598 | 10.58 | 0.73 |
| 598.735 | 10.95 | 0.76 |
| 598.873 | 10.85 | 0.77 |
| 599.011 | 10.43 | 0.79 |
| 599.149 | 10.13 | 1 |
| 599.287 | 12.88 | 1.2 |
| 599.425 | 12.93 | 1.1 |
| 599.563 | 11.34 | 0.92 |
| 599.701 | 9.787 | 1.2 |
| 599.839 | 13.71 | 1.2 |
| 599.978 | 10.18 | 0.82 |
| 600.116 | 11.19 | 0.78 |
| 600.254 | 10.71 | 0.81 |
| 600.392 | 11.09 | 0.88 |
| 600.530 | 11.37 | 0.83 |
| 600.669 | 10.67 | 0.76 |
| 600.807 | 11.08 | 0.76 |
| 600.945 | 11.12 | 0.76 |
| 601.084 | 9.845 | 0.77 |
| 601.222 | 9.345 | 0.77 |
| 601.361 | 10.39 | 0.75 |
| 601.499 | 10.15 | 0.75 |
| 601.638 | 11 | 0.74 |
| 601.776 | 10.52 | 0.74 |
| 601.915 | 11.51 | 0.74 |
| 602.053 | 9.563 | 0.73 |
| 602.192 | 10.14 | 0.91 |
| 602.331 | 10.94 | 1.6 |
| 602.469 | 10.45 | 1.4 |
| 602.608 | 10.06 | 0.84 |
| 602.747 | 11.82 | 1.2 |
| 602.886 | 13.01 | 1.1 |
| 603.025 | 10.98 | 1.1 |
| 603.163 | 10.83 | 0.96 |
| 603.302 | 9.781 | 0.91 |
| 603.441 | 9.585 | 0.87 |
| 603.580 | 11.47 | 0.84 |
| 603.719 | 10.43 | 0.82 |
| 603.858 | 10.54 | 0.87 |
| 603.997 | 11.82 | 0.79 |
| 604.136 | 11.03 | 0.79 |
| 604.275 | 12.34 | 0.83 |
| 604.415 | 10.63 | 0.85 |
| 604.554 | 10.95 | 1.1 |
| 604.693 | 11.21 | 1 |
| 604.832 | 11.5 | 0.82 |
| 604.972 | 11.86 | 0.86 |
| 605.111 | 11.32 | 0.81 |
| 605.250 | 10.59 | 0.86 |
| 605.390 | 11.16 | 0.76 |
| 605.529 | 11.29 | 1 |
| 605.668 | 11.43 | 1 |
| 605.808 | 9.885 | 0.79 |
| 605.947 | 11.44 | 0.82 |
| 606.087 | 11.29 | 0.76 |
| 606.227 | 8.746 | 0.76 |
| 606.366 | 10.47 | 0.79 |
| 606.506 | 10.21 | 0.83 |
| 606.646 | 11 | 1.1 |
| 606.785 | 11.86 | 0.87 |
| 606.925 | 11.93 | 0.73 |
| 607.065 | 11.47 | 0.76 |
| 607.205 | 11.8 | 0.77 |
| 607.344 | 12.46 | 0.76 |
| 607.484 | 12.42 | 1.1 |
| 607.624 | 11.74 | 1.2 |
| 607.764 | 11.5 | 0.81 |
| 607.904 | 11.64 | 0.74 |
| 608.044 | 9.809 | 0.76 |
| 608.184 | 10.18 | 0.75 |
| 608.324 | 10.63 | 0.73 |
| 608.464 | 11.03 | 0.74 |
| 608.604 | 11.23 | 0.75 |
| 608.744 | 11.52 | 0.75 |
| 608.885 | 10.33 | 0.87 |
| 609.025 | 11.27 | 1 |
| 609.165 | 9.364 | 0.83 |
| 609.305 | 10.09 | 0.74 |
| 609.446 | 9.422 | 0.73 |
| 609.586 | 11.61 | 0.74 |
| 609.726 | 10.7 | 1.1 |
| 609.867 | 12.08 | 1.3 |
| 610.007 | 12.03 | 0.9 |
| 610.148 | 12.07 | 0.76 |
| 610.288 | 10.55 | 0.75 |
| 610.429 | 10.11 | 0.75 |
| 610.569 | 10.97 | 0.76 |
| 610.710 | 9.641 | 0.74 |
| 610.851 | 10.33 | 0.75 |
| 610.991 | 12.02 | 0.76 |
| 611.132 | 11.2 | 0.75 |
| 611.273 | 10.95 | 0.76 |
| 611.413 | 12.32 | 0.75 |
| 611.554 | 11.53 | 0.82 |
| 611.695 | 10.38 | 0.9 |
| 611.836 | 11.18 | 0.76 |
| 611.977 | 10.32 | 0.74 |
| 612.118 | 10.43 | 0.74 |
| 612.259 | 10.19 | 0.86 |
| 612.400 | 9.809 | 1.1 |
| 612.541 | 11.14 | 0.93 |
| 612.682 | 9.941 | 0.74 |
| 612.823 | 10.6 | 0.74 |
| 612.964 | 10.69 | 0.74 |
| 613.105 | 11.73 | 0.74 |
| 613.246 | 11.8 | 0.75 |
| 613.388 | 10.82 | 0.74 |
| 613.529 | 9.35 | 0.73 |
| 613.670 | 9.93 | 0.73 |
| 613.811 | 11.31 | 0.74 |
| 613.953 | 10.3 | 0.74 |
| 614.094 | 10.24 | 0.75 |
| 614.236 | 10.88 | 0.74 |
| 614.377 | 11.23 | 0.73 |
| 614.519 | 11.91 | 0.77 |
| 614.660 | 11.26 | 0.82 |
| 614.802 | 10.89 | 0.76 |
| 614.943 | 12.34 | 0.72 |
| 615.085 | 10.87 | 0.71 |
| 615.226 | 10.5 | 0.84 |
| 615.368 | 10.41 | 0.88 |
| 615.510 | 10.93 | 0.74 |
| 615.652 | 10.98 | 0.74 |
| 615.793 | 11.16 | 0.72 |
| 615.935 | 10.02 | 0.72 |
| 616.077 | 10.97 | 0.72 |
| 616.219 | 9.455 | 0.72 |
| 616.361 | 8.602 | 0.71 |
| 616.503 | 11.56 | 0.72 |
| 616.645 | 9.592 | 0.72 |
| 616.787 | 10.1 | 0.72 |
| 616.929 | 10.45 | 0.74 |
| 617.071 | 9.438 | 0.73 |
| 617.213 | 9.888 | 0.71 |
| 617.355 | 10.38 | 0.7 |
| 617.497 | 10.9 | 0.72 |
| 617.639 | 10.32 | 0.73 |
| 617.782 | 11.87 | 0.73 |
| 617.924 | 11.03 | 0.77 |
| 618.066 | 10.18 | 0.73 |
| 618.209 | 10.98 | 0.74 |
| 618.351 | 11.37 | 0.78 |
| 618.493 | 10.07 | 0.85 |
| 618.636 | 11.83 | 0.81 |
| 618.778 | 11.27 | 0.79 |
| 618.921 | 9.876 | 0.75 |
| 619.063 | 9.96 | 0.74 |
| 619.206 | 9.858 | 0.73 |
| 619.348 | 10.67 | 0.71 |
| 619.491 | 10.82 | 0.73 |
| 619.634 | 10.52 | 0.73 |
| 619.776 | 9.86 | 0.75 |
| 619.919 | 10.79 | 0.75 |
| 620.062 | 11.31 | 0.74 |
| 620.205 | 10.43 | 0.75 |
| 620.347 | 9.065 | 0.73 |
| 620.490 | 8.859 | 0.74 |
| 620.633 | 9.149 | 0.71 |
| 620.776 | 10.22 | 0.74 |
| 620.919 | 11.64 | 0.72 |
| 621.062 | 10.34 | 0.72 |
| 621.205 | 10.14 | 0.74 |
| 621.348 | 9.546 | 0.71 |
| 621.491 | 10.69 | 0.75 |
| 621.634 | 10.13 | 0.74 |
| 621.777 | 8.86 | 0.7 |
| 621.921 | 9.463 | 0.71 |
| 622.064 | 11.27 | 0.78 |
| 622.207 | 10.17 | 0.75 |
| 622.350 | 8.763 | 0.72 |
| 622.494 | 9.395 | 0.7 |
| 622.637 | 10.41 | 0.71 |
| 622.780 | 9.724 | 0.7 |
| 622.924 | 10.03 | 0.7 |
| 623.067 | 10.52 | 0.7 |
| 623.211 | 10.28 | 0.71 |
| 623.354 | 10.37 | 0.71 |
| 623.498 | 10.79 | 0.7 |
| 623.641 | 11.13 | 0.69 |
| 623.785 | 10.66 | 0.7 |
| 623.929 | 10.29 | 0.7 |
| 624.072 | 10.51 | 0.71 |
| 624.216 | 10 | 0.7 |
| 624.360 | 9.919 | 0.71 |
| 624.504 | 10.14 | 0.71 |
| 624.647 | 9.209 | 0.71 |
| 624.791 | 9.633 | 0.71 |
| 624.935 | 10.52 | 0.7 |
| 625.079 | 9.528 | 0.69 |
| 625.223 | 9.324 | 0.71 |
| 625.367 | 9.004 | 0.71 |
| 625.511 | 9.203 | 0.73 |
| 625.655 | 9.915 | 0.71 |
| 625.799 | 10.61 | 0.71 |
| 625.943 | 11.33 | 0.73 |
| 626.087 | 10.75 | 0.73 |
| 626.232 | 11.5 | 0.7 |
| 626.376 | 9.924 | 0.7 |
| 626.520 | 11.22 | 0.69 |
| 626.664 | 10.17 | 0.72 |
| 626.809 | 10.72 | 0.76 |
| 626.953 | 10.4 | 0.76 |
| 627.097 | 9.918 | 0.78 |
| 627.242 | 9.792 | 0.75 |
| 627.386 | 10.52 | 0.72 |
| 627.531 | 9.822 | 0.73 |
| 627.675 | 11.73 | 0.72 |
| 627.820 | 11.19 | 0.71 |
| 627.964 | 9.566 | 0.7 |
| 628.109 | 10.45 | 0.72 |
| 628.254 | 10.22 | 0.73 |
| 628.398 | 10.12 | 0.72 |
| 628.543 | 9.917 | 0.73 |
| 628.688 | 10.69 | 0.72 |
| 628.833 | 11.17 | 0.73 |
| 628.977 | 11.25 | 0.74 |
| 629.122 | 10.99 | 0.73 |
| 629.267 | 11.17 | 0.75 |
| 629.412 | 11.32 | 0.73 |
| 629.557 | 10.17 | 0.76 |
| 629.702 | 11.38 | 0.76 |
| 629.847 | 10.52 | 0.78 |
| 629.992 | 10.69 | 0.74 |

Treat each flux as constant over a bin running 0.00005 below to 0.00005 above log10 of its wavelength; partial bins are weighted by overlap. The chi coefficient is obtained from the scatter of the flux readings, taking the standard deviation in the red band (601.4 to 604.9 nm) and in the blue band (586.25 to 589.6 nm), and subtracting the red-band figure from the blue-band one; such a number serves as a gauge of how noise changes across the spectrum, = 0.11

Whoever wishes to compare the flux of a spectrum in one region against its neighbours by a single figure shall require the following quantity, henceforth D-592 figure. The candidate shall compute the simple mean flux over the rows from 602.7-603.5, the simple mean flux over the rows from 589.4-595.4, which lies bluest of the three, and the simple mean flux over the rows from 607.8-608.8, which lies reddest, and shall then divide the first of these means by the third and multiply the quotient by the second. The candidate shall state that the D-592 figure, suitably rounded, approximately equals 10.8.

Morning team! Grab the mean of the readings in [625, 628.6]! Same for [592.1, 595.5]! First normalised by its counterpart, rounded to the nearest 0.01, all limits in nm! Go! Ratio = 0.93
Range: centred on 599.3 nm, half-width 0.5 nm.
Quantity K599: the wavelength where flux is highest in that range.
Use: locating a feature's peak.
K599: 599.425 nm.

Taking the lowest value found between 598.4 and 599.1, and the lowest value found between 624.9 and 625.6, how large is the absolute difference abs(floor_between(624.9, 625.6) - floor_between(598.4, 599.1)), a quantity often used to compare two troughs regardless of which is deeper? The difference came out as 1.2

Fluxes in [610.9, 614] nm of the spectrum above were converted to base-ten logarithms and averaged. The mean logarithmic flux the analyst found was 1.03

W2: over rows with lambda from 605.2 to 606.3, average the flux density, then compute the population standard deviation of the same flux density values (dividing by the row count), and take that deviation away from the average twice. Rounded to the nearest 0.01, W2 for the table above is 8.93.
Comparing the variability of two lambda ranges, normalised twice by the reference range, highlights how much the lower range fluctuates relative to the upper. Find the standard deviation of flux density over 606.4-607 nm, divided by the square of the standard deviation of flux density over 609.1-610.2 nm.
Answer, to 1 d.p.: 0.6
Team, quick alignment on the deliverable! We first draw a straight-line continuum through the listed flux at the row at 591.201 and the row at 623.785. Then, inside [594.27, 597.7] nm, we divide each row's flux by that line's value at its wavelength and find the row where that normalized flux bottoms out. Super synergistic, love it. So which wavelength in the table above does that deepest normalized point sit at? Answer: 595.162 nm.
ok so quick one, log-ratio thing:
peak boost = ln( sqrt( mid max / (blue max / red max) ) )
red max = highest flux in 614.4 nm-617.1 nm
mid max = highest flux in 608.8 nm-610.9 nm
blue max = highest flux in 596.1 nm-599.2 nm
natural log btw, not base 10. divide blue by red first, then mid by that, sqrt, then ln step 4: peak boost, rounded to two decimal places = 1.26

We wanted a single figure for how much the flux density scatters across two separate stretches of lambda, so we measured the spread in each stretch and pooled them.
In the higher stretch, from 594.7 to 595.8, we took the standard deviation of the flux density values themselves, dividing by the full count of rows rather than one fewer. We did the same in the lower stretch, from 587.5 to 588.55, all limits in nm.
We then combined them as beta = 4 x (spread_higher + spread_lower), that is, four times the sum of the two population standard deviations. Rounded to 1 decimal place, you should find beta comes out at 4.9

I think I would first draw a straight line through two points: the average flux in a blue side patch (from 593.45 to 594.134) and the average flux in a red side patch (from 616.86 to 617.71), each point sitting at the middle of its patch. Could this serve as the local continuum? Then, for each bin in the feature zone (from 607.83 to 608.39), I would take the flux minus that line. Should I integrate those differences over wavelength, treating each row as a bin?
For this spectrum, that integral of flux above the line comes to 0.10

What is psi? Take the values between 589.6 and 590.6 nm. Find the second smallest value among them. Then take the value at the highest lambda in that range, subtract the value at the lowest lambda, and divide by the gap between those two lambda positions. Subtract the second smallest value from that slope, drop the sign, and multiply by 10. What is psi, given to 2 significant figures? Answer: 48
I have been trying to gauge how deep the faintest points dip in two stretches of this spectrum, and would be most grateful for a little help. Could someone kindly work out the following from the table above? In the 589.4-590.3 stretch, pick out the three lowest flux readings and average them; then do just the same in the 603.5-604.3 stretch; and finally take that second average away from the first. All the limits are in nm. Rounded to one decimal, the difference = -2.0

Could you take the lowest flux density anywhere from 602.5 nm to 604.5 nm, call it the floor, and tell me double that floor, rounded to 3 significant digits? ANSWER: 19.2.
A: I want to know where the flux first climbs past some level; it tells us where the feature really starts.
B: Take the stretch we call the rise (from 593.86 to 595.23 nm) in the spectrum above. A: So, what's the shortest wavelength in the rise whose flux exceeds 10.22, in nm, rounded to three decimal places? 593.930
